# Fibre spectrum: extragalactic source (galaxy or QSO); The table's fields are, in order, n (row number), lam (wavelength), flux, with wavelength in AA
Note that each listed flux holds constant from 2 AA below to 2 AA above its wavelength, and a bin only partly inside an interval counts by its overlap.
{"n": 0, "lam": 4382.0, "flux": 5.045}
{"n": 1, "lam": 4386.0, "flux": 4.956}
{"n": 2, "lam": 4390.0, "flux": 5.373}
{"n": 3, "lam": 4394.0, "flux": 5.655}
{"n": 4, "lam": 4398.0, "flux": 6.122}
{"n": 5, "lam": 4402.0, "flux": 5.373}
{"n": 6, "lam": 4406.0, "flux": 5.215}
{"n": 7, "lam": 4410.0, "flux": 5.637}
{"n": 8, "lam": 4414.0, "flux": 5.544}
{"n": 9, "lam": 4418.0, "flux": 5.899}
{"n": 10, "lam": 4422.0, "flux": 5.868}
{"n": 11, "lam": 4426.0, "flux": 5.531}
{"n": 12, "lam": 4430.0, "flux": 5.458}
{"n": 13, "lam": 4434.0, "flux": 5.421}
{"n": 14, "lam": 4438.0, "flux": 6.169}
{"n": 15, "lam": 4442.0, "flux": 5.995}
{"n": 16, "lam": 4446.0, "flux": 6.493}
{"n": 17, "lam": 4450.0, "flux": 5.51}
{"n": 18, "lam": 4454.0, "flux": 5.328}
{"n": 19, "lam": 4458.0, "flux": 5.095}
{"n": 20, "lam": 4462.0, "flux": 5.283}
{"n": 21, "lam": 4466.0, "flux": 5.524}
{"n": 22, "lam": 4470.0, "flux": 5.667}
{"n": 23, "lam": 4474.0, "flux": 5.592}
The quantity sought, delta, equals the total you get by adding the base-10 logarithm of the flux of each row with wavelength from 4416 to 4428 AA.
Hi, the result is 2.28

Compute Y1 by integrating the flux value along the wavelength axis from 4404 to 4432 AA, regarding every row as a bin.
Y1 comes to 157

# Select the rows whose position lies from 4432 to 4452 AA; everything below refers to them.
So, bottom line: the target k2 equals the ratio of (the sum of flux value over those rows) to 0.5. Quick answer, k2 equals 59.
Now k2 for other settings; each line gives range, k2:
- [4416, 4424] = 24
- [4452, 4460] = 21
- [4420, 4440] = 57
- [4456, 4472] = 43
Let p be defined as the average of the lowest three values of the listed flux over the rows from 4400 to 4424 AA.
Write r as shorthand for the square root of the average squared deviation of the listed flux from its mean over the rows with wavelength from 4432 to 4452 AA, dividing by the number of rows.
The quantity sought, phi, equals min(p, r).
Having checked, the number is 0.40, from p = 5.38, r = 0.40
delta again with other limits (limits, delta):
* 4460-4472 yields 2.22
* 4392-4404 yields 2.27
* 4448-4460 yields 2.17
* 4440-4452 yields 2.33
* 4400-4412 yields 2.20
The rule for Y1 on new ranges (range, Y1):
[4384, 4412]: 153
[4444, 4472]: 156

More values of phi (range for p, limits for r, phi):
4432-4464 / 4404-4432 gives 0.22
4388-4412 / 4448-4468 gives 0.16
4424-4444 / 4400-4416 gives 0.16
